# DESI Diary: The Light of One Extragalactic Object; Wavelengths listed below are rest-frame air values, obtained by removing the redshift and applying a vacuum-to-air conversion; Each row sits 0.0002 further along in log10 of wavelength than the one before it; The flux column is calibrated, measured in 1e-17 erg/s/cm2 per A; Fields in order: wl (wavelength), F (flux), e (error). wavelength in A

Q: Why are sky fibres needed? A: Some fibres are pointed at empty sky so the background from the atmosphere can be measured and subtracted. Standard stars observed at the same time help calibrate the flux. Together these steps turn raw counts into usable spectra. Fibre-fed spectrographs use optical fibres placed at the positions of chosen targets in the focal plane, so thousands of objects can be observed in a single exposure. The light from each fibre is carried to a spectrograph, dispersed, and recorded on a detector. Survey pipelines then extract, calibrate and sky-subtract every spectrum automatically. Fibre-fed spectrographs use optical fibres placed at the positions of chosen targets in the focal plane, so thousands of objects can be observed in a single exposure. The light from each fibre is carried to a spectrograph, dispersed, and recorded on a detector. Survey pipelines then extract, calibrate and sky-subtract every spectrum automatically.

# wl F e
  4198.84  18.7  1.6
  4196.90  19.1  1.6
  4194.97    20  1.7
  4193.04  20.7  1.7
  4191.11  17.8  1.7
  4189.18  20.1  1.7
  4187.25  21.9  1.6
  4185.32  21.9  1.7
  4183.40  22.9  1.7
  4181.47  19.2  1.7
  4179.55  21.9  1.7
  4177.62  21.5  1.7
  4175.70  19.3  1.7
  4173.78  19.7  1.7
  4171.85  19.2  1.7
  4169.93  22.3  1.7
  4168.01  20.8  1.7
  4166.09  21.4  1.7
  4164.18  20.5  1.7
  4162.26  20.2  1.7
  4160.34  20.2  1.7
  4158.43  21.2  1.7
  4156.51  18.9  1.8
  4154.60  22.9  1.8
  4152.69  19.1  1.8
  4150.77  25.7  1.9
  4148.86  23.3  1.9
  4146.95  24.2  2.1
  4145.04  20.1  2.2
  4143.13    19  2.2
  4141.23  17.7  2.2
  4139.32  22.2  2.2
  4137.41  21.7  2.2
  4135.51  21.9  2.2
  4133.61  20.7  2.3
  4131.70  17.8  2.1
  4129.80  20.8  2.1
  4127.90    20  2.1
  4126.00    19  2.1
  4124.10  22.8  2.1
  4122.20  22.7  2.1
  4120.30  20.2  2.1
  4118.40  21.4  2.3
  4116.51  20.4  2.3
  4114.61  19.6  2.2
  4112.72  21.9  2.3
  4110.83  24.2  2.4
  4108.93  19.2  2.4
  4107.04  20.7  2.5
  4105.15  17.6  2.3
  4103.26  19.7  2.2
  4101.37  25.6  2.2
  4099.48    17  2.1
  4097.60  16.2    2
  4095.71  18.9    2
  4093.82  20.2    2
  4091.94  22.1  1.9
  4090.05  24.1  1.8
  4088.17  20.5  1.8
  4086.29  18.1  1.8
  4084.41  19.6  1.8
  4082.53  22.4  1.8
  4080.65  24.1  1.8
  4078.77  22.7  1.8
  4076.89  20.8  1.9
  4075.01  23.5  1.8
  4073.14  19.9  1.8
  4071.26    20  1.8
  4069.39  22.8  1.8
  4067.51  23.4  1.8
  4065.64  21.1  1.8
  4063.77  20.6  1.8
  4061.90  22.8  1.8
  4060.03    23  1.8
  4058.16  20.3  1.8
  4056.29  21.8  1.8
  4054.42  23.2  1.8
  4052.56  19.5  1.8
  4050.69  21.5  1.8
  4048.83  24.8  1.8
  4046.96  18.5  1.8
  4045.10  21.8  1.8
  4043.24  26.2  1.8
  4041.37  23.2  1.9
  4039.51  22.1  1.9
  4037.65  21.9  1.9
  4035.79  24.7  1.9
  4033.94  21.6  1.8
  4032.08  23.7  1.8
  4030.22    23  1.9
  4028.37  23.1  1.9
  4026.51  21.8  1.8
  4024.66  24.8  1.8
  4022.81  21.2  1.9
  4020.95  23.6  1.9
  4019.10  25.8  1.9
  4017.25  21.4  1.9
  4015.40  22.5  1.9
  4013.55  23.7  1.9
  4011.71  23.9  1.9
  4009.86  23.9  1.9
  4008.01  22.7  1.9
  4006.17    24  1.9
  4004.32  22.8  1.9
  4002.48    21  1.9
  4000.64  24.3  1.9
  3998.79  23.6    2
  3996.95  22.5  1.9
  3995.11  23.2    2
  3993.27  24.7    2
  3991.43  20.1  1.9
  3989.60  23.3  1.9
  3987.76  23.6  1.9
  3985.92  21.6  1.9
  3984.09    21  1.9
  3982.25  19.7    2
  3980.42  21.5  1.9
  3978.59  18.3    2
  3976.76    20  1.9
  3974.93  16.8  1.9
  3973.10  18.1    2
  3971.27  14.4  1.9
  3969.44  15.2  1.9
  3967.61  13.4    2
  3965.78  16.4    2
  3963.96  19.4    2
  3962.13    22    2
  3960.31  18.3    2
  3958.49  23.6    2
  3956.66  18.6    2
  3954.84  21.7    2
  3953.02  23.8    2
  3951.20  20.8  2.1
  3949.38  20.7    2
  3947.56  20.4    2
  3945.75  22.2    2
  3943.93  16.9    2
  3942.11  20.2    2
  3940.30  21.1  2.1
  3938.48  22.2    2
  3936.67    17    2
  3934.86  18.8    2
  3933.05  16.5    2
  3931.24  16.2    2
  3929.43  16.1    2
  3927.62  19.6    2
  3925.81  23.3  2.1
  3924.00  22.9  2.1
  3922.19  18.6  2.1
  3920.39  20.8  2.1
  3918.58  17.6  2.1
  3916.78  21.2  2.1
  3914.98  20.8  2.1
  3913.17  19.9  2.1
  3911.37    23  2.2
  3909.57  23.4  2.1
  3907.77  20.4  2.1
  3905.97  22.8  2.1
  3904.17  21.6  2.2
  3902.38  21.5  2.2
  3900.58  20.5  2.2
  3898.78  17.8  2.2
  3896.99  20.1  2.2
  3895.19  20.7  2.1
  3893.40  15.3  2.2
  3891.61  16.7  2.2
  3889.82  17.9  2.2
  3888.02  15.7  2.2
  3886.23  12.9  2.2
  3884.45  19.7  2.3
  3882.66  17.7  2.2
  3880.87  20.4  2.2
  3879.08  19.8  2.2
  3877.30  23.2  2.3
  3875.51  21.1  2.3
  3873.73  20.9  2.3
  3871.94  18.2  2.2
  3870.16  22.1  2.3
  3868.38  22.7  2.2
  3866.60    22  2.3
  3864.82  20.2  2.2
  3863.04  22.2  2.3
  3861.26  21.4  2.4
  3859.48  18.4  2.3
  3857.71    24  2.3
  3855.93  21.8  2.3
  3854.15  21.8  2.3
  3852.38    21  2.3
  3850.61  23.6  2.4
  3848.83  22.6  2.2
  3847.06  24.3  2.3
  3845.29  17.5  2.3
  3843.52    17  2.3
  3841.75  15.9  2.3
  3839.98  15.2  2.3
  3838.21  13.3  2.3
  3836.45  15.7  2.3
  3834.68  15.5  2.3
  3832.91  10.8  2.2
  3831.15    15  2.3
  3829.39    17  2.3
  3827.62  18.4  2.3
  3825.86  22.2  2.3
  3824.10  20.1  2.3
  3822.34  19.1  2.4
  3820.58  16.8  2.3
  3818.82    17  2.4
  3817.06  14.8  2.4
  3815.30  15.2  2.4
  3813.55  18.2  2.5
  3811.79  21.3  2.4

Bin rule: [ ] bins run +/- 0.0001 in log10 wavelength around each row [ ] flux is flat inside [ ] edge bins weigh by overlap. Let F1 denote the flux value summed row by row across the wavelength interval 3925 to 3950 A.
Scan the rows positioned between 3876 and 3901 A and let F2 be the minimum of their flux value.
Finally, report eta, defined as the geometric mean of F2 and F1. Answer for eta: 59.1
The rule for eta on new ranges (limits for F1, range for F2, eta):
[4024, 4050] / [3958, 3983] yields 65.6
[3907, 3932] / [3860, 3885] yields 70.9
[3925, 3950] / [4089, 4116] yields 66.3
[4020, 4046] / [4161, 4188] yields 78.7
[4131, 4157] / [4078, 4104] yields 69.2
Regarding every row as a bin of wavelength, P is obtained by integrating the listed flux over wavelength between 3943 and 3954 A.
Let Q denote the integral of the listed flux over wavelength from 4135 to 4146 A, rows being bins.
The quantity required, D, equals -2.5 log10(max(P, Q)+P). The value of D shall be -6.65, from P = 229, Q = 224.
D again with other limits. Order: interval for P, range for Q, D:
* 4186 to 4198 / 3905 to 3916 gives -6.70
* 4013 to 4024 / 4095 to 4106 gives -6.76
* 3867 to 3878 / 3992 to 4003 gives -6.73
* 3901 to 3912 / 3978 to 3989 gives -6.71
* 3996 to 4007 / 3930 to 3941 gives -6.76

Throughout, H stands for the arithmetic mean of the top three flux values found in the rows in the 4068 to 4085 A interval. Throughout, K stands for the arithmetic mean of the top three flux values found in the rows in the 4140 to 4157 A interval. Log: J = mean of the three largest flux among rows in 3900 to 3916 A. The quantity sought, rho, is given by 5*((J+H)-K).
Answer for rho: 111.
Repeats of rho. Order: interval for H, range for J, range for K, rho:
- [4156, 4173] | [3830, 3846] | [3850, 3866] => 76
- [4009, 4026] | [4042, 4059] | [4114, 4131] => 136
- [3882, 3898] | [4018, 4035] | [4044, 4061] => 106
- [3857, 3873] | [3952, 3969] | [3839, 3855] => 113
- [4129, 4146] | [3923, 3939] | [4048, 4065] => 105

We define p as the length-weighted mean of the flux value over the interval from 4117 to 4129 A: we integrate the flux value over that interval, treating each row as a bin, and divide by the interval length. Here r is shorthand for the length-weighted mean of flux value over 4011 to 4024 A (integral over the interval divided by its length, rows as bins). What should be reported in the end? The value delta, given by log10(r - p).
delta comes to 0.3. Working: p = 21.0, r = 23.2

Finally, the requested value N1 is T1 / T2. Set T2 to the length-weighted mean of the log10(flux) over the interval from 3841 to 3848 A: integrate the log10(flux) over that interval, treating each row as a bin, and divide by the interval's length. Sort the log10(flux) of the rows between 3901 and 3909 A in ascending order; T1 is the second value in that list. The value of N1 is 1.05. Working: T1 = 1.33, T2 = 1.27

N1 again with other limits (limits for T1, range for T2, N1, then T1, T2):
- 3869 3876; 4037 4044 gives 0.97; 1.32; 1.37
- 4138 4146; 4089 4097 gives 0.97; 1.28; 1.32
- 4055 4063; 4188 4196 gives 1.03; 1.34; 1.29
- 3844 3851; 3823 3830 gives 1.05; 1.35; 1.29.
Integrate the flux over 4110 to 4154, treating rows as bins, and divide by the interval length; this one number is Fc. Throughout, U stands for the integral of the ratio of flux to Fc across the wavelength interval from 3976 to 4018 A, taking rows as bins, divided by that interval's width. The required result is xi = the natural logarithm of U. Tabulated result 0.05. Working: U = 1.06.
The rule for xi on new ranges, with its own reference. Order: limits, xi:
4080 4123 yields -0.02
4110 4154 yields 0.00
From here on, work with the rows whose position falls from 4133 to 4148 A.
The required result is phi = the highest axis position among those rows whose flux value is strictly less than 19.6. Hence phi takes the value 4143.13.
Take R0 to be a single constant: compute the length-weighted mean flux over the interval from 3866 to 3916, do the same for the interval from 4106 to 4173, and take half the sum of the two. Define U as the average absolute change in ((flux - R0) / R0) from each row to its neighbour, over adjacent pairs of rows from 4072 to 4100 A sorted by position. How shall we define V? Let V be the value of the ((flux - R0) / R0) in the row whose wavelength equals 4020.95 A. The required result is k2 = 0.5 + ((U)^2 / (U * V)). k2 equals 1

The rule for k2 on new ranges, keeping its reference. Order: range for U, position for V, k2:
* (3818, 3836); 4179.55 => 2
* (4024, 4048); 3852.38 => 4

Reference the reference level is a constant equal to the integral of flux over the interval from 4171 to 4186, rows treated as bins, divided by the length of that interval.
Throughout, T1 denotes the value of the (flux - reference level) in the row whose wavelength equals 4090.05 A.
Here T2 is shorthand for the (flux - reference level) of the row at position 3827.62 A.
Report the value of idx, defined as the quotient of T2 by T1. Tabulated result -0.7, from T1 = 3.4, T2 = -2.3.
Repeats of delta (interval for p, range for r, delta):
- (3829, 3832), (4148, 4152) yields 0.9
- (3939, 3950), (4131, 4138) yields -0.6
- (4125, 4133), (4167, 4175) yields 0.0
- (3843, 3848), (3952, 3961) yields 0.2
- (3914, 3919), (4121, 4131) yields -0.1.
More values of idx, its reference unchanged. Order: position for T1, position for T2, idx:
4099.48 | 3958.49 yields -0.8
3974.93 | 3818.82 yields 0.9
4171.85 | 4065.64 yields -0.3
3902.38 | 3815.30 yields -6.8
